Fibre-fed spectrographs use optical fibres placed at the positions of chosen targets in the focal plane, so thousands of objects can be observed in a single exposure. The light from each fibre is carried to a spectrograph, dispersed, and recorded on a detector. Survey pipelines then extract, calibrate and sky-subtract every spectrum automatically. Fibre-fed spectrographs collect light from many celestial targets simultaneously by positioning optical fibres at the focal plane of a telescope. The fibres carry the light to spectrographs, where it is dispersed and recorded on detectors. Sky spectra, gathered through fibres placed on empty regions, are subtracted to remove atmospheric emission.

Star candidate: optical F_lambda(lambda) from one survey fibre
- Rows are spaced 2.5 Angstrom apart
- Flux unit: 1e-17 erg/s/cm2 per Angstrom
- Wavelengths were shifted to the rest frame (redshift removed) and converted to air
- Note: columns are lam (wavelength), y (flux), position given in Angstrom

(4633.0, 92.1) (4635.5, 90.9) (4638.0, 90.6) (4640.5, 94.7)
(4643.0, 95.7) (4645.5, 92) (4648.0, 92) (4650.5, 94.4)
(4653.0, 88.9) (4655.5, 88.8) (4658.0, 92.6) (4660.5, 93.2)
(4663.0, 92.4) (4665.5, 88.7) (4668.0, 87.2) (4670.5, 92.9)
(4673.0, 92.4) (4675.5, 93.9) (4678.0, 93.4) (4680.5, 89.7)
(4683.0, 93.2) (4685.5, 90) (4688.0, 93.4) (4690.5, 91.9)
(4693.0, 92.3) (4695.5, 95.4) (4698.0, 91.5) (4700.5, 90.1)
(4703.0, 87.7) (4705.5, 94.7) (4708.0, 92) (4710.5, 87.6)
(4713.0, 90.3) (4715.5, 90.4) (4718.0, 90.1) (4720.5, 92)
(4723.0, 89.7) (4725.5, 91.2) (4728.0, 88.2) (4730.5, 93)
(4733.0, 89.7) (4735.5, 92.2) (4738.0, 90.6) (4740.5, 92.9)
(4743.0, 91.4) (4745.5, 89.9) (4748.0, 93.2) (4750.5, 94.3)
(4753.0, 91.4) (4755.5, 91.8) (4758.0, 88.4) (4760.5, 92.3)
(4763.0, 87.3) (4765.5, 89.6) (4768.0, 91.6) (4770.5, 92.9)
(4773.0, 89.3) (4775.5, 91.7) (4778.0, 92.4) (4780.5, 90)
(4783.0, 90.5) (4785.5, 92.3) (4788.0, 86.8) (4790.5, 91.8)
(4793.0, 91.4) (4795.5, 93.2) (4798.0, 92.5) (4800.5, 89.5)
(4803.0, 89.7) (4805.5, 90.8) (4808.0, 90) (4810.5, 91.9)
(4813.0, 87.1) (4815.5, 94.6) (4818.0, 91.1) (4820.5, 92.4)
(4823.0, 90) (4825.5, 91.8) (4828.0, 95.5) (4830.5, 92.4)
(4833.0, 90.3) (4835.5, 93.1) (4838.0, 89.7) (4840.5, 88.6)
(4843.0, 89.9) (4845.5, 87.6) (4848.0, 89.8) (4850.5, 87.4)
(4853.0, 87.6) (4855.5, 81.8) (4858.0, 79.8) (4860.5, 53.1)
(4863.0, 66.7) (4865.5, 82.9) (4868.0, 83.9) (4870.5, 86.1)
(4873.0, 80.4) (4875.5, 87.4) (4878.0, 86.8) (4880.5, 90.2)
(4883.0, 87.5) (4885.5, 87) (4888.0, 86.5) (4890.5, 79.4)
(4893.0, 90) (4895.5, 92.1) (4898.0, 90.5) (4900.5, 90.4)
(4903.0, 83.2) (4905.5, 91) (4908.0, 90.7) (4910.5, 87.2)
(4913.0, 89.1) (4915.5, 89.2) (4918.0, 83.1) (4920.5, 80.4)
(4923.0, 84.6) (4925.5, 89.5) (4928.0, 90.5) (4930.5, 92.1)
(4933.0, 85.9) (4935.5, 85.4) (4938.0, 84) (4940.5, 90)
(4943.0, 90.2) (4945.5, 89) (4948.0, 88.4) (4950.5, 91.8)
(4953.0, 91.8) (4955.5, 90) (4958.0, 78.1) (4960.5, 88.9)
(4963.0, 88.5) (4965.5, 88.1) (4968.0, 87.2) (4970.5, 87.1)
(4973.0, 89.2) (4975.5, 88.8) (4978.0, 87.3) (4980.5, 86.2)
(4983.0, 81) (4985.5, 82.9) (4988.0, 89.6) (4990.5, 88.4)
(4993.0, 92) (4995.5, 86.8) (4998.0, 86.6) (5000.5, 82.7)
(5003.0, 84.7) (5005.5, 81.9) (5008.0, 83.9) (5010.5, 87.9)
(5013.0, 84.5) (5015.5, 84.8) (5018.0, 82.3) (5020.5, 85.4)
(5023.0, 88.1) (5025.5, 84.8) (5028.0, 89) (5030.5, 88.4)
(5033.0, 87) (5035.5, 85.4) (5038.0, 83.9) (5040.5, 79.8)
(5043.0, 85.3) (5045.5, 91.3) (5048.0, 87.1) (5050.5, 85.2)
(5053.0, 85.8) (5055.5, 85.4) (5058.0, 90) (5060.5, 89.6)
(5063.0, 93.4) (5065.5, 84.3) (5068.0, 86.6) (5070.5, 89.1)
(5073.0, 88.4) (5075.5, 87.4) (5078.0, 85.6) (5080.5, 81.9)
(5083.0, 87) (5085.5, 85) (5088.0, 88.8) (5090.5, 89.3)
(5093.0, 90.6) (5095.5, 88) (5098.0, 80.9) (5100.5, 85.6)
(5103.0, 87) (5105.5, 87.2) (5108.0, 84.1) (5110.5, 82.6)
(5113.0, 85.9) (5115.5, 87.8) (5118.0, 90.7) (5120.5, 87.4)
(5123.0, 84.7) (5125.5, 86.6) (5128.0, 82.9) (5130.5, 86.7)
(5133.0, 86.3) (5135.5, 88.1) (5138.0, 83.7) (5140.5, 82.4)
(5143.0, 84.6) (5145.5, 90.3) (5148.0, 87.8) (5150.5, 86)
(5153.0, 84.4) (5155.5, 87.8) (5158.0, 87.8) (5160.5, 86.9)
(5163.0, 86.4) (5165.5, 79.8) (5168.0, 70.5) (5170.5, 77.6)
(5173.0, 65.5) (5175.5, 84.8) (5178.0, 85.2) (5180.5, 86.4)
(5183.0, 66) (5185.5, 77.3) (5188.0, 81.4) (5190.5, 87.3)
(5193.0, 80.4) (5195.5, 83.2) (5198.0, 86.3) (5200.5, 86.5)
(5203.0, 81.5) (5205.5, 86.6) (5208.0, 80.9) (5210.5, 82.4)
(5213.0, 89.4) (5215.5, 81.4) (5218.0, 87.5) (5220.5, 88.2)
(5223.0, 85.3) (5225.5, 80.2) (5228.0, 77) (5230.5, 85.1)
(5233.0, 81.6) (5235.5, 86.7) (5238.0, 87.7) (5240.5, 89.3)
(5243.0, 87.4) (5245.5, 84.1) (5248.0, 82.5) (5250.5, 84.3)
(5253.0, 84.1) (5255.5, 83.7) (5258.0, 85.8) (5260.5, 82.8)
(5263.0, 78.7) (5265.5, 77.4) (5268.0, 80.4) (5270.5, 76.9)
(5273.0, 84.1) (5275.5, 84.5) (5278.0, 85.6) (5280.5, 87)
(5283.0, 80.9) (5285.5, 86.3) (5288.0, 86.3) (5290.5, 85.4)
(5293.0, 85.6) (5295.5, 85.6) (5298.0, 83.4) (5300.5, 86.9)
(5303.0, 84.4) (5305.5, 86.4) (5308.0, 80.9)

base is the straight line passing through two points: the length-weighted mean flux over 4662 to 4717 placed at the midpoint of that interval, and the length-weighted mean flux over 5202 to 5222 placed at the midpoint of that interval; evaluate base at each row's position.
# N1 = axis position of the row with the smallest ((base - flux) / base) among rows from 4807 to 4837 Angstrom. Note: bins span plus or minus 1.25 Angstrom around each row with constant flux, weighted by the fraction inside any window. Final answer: 4828.0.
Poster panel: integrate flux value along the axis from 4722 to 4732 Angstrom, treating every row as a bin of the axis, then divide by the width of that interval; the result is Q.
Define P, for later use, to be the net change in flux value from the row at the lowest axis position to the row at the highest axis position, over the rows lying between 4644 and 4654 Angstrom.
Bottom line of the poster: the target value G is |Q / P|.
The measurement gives 29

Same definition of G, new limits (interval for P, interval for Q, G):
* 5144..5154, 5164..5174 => 13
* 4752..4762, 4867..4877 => 94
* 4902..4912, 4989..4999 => 22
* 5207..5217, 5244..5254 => 168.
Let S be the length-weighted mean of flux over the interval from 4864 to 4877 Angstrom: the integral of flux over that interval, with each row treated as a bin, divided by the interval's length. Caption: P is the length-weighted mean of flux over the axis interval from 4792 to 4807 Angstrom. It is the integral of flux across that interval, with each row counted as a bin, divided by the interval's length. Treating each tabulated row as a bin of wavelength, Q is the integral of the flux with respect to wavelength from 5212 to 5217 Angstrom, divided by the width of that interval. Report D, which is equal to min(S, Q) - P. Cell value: -7.3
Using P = 91.2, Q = 85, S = 84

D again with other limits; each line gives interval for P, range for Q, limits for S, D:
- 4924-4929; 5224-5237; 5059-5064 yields -7.4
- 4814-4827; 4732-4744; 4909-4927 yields -5.7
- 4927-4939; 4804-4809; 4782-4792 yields 2.8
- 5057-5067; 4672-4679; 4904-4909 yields 1.2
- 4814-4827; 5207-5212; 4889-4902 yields -9.9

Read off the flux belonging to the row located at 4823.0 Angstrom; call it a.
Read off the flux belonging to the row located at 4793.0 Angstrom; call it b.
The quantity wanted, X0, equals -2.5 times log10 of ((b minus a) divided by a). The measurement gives 4.5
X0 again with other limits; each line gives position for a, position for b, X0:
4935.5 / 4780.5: 3.2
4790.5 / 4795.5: 4.5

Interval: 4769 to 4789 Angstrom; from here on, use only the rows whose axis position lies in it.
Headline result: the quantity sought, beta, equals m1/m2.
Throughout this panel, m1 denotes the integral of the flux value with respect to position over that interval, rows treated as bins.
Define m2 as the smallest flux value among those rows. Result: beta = 21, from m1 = 1816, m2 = 86.8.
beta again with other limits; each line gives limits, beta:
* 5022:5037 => 15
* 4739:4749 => 10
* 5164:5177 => 15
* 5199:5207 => 8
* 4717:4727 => 10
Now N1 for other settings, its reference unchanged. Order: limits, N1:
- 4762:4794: 4770.5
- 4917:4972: 4930.5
